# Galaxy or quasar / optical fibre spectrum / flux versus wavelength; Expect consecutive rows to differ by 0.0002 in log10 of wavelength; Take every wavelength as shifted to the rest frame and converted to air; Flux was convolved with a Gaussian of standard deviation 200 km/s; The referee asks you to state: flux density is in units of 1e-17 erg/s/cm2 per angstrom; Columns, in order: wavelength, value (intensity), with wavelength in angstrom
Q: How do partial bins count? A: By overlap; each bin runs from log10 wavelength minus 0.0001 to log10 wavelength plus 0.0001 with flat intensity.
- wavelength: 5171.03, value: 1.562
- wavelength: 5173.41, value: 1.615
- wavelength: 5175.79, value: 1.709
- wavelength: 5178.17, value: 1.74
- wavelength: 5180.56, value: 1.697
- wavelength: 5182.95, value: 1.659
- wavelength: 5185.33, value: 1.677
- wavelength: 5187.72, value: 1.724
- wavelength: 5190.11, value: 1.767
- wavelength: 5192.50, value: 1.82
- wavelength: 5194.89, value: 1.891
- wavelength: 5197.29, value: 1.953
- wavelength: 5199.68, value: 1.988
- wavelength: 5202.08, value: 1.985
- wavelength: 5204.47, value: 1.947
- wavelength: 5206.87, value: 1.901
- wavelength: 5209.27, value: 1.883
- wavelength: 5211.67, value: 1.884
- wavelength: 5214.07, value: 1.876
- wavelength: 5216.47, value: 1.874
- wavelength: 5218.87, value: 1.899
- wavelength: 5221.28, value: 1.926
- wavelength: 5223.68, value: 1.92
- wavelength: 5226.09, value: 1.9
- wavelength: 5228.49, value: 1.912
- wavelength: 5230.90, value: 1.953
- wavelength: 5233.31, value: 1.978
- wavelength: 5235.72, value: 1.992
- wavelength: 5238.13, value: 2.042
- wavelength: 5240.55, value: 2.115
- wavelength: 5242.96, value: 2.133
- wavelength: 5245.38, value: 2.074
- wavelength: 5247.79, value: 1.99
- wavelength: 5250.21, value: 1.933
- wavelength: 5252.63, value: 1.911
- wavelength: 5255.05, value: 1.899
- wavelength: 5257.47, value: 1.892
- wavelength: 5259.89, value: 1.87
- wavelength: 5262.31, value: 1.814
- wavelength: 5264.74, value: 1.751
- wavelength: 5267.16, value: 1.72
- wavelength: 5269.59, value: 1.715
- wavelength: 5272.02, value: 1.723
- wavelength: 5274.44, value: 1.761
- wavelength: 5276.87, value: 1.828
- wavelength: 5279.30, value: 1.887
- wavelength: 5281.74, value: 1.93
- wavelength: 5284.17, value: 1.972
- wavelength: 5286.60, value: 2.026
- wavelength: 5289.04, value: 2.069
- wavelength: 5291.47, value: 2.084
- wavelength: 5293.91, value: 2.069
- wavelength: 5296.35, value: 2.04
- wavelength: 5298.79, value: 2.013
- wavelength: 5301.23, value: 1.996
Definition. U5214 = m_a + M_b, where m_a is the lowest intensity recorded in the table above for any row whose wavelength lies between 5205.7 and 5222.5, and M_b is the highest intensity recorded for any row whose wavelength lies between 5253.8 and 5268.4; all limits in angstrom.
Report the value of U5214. 3.77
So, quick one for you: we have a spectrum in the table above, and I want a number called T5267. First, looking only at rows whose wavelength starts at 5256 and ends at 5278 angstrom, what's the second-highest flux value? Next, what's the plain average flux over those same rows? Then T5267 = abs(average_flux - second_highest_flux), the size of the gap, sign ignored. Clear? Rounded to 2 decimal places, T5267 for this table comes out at 0.08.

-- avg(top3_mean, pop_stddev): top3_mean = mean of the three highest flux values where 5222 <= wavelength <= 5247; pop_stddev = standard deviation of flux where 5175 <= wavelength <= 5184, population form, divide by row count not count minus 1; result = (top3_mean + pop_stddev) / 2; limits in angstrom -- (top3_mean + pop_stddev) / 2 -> 1.07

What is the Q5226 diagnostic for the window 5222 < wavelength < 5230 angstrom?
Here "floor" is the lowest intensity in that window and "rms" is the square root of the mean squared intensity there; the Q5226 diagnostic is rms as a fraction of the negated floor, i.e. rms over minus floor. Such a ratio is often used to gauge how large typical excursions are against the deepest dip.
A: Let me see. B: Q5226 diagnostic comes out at -1.006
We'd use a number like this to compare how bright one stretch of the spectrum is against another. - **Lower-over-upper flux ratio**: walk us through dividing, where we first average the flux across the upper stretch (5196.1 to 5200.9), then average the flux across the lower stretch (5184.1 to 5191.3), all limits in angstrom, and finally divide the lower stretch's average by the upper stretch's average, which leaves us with 0.87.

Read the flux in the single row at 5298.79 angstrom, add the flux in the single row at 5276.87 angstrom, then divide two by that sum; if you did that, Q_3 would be 0.521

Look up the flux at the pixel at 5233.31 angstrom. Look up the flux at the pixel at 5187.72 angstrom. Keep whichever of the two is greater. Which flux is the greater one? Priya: 1.98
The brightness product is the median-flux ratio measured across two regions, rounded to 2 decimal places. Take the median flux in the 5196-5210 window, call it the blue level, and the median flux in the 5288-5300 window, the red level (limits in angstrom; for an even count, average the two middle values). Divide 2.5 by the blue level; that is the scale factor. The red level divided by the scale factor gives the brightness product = 1.61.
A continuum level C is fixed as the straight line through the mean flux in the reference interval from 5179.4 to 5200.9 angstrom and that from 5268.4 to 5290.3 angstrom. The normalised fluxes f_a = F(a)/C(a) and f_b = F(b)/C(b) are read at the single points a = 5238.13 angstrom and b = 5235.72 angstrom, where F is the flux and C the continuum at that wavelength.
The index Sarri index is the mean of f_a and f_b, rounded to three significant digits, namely 1.10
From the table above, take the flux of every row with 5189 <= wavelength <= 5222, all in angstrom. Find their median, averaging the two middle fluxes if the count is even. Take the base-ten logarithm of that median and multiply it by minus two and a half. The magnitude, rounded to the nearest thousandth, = -0.694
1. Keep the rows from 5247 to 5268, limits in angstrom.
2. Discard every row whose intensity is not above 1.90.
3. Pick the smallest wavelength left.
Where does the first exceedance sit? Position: 5247.79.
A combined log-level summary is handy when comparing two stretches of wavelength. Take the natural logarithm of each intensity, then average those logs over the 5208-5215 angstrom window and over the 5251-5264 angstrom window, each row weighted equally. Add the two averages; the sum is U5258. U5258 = 1.26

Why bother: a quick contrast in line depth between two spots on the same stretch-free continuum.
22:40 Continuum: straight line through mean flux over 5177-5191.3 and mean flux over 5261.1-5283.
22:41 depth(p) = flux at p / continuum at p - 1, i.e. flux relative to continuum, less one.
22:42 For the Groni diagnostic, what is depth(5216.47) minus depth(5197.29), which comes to -0.06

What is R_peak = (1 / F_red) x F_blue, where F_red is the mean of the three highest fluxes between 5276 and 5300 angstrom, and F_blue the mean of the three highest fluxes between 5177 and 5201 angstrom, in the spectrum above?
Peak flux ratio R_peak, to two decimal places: 0.94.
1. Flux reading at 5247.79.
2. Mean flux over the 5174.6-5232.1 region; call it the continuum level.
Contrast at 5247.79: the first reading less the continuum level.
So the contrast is 0.14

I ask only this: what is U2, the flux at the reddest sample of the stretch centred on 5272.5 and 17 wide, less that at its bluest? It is 0.14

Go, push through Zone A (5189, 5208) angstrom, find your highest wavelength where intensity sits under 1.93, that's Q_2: 5206.87 angstrom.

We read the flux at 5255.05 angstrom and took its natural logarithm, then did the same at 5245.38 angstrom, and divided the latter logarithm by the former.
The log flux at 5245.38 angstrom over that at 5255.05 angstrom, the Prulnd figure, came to 1.14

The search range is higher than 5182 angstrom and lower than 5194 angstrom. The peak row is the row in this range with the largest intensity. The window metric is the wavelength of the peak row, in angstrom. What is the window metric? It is 5192.50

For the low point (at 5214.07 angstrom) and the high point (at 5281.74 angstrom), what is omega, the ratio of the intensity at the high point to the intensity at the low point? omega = 1.03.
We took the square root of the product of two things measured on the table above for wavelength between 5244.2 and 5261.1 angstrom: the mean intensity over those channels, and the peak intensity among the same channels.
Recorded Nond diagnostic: 2.01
